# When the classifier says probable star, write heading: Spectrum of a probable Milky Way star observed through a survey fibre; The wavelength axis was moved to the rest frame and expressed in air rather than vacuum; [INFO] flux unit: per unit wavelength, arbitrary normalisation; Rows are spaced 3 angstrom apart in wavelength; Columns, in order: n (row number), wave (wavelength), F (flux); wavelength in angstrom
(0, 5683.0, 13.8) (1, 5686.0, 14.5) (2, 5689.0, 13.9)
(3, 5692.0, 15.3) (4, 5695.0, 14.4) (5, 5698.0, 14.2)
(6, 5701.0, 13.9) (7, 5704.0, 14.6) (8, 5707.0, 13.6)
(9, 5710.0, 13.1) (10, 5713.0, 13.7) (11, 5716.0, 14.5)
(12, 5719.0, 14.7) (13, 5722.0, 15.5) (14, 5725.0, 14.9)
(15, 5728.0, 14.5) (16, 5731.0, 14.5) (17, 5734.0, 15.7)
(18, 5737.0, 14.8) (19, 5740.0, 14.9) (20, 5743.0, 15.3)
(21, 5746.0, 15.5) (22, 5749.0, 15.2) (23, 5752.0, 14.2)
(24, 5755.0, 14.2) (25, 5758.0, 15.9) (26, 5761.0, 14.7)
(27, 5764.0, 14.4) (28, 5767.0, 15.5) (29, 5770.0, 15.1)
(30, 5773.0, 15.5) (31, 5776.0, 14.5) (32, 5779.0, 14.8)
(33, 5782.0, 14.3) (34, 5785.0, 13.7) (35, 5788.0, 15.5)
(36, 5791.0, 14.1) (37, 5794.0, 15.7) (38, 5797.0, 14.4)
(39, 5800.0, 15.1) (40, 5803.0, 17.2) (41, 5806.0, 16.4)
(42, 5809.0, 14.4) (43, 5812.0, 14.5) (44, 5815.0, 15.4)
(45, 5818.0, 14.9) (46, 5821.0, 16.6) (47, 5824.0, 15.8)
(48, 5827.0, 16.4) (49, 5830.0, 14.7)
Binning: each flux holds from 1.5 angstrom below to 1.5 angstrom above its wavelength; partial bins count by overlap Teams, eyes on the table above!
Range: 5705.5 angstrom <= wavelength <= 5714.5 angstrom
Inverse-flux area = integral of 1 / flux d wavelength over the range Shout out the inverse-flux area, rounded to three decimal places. 0.669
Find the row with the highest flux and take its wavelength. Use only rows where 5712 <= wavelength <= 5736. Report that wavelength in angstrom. 5734.0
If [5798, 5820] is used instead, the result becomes 5803.0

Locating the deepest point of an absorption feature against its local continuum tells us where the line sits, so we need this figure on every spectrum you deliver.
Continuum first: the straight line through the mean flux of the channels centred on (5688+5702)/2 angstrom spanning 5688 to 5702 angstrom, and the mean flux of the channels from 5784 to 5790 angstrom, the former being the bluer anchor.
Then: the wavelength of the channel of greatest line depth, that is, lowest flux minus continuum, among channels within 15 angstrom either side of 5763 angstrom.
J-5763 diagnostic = 5755.0 angstrom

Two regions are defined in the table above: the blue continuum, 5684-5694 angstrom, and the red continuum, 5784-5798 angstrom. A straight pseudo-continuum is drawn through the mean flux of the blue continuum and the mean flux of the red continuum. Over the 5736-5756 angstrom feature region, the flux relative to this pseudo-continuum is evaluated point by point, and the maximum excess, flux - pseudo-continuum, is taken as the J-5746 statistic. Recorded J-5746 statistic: 0.87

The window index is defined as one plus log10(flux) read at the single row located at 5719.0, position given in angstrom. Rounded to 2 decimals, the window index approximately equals 2.17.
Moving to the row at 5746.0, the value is 2.19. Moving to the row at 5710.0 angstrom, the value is 2.12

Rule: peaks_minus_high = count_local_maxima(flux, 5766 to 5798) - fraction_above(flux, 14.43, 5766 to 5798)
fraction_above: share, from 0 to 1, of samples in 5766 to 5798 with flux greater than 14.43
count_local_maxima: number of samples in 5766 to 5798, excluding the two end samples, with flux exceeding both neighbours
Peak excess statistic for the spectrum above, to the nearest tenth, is 3.4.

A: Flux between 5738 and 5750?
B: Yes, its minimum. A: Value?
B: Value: 14.9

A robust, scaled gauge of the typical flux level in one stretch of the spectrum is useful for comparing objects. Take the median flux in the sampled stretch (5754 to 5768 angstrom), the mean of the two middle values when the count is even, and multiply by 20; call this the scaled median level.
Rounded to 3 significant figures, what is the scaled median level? 294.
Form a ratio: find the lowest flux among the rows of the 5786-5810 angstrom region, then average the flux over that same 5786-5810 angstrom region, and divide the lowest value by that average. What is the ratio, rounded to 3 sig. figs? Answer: 0.919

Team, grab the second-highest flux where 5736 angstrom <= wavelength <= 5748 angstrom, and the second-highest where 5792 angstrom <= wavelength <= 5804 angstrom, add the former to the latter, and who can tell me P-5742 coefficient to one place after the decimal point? 31.0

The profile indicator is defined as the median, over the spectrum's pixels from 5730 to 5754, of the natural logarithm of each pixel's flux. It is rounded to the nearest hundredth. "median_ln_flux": 2.71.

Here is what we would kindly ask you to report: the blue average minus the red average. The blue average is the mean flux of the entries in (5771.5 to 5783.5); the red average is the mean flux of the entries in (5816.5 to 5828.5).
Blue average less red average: -1.15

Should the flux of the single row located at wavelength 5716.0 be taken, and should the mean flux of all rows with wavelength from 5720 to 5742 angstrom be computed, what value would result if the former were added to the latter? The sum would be 29.5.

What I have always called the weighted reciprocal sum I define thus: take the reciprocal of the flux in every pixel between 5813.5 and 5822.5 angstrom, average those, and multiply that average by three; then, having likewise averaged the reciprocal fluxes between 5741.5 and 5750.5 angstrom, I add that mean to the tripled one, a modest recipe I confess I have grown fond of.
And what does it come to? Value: 0.258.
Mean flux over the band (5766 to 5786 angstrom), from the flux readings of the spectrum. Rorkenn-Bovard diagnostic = 14.8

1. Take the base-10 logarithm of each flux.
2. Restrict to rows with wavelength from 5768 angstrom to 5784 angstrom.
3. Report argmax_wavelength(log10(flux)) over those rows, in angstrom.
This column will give 5773.0 angstrom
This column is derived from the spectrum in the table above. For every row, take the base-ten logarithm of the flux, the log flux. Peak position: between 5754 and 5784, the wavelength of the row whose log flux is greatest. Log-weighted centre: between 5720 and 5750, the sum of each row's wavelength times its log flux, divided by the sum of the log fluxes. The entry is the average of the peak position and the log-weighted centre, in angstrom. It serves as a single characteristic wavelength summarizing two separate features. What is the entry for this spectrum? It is 5746.8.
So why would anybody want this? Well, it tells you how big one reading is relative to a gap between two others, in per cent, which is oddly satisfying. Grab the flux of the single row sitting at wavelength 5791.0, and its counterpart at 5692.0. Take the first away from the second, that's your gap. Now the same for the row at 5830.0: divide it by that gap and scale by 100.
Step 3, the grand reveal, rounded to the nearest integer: 1225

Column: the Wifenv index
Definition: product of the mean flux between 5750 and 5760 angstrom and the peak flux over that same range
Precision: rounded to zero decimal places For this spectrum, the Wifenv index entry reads 235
